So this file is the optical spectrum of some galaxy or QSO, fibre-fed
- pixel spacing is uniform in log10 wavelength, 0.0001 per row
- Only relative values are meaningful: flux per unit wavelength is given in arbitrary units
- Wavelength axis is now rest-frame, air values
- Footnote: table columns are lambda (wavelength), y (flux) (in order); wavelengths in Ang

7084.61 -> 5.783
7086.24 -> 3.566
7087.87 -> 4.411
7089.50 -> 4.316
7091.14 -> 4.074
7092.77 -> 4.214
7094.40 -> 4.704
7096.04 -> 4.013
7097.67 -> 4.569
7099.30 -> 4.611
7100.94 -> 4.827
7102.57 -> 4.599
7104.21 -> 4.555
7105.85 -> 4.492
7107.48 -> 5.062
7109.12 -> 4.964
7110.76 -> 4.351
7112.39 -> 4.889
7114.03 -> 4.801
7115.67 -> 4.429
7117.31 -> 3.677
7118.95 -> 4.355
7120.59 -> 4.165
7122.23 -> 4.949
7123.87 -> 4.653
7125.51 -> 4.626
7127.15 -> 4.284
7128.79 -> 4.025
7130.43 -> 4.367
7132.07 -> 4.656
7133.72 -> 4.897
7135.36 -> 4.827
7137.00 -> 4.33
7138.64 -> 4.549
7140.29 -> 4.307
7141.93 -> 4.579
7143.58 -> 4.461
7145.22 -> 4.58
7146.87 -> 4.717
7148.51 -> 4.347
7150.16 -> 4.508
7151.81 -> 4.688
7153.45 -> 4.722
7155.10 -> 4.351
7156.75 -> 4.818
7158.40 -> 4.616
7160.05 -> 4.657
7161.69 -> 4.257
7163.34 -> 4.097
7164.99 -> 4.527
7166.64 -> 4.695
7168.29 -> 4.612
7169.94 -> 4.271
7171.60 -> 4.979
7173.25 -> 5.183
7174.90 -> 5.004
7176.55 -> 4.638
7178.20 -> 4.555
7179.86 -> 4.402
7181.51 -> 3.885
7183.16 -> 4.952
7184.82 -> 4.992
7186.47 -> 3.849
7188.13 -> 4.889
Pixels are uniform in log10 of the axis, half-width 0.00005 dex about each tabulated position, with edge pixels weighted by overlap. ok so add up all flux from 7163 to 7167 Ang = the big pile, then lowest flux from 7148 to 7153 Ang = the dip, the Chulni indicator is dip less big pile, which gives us -9.0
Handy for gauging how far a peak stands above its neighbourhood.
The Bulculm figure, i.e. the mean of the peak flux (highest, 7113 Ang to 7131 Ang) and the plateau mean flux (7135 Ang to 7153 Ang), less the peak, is -0.21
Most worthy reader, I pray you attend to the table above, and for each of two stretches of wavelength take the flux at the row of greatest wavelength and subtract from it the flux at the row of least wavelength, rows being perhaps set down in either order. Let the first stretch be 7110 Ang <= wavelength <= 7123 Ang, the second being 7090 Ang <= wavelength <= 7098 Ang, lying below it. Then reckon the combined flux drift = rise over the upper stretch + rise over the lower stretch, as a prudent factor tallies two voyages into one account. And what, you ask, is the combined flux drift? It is 1.1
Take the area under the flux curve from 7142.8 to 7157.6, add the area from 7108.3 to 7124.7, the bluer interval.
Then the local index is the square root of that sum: 11.9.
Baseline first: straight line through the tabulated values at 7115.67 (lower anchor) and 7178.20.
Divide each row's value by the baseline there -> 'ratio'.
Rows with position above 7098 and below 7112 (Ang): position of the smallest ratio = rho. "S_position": 7110.76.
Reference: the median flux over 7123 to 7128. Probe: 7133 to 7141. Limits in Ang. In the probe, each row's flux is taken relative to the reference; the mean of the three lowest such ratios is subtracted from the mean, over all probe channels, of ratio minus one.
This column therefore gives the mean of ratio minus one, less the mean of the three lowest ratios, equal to -0.960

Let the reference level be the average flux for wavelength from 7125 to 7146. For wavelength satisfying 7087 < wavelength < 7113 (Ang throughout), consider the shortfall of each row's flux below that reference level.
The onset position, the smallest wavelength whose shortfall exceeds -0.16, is 7087.87 Ang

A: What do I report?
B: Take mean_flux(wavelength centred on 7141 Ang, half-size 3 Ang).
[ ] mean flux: 4.47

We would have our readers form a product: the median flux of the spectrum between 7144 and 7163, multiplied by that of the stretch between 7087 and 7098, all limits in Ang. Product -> 19.9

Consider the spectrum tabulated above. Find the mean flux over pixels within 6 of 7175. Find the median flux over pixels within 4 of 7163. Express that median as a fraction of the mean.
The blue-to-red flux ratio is 0.96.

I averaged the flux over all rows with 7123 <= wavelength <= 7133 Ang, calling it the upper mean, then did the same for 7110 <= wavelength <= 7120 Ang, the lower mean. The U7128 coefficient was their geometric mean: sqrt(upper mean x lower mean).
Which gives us 4.43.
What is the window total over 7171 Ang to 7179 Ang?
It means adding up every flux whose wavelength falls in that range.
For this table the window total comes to 24.4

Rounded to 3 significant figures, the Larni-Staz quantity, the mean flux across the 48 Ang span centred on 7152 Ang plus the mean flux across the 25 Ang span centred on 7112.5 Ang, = 9.16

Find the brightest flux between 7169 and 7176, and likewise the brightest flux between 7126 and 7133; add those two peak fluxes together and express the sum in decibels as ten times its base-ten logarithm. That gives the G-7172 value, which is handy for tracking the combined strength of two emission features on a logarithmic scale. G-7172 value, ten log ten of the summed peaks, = 9.93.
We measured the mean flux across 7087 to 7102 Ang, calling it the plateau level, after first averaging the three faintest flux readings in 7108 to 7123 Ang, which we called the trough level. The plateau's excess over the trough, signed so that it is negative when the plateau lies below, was 0.35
